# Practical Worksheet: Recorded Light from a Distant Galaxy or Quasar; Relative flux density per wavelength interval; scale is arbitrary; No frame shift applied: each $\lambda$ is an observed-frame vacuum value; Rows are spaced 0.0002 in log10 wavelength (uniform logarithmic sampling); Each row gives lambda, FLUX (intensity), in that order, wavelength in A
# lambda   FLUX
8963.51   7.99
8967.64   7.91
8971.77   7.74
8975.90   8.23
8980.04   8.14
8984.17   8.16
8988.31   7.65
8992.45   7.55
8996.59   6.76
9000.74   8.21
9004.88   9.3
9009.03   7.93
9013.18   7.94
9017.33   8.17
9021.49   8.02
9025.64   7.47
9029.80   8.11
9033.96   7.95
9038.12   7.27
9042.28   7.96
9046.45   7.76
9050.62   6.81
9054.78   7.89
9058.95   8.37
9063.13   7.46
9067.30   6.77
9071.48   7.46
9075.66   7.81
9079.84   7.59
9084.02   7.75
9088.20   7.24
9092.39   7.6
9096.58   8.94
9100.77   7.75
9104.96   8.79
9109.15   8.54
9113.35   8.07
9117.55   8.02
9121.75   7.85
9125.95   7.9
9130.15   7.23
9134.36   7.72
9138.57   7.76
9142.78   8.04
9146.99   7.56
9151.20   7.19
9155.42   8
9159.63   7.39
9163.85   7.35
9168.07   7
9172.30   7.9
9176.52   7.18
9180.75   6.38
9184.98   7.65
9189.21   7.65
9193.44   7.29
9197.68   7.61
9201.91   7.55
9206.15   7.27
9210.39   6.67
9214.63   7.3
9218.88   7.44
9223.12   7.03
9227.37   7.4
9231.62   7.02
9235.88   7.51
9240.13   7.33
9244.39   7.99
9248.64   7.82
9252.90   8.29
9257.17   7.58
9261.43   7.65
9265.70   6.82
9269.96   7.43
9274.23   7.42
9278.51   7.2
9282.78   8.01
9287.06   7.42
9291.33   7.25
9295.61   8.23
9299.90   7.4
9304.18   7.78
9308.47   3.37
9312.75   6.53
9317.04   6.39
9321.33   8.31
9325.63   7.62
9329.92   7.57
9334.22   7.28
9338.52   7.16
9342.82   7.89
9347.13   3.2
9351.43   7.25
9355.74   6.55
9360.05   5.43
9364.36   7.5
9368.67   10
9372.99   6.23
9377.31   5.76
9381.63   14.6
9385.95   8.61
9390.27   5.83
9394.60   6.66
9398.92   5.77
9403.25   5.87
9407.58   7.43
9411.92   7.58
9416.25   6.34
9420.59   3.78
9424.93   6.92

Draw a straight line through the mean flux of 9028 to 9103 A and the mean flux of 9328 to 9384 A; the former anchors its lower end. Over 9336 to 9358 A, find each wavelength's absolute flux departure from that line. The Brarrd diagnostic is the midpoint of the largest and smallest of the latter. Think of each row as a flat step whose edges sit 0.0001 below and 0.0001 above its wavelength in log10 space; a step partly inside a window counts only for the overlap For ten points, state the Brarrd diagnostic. 2.2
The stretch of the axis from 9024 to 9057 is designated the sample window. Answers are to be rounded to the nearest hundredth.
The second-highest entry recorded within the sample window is 7.96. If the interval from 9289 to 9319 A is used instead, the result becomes 7.78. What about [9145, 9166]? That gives 7.56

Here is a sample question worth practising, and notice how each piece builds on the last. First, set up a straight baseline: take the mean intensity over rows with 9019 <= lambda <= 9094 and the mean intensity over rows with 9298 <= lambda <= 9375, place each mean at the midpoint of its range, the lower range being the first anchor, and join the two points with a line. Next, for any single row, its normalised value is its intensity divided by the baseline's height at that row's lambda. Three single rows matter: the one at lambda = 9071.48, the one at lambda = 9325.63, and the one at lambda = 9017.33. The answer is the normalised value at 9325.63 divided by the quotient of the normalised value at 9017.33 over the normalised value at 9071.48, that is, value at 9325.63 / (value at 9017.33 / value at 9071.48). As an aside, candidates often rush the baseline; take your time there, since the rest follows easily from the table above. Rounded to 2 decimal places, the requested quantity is 1.03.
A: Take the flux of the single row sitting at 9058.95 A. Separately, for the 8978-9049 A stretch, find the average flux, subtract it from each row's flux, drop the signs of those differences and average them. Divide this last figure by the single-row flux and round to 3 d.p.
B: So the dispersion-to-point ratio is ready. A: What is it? 0.042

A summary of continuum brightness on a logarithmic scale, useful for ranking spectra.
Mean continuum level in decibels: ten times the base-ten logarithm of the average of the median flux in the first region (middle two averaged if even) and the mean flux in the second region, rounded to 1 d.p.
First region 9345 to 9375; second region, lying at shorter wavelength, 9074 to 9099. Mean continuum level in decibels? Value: 8.6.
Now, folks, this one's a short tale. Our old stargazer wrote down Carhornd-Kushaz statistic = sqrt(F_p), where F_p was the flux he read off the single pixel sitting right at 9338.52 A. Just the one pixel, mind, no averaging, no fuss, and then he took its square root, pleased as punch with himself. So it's 2.68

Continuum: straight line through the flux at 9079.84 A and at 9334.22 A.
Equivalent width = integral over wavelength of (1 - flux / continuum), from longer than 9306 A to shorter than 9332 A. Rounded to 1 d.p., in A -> 2.3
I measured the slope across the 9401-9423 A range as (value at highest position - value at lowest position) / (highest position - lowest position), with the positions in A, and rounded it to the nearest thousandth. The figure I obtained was -0.121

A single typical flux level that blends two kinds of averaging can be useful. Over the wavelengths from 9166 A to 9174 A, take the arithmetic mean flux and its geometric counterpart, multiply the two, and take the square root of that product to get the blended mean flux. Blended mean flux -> 7.4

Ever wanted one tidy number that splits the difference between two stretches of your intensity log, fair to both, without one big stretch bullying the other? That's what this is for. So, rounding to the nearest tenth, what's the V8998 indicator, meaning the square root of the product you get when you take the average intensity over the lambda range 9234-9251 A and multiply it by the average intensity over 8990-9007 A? 7.8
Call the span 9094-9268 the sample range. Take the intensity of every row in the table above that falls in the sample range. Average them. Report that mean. 7.6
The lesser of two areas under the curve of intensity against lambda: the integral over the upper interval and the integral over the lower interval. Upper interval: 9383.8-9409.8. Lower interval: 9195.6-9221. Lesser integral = 174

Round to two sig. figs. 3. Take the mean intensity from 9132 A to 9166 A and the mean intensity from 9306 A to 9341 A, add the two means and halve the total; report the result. 7.2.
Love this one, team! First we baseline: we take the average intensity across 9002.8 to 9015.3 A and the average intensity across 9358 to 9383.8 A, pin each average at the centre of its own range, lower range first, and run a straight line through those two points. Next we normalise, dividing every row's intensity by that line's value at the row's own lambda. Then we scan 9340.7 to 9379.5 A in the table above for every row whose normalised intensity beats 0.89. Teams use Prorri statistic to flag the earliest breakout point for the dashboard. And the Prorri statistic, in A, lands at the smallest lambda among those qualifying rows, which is 9342.82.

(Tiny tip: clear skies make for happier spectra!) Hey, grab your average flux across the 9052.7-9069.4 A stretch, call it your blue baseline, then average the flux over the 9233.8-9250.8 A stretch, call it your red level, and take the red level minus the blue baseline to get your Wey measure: 0.0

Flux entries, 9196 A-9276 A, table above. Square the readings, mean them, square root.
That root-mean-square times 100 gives 744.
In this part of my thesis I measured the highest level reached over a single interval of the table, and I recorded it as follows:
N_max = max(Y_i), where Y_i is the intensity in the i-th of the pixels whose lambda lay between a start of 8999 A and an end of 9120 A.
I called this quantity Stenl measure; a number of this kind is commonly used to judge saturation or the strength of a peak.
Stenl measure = 9.3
